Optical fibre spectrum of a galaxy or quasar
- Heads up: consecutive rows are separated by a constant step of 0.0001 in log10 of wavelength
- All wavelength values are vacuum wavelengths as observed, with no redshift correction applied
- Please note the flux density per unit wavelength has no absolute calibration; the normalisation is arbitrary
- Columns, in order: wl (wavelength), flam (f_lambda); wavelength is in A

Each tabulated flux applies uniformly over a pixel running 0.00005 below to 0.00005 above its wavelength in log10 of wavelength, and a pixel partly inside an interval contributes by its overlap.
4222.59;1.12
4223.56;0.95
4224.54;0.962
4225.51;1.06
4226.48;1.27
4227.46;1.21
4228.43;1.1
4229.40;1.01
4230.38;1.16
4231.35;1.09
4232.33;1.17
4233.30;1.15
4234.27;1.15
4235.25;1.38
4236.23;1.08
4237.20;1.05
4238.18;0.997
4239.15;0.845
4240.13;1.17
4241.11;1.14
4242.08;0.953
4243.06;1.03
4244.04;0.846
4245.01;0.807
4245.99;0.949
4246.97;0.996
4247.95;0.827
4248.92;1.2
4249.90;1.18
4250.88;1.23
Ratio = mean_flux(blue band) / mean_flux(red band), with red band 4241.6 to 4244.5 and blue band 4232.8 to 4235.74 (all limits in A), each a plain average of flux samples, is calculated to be 1.3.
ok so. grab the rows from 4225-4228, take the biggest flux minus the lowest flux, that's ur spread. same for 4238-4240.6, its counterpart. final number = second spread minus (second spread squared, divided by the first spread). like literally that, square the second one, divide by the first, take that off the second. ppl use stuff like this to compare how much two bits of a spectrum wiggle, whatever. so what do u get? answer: -0.18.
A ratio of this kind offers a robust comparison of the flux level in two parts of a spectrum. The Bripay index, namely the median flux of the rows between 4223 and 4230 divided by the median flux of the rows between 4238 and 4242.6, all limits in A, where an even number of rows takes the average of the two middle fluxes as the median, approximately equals 1.06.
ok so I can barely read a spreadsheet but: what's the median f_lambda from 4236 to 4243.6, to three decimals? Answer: 1.040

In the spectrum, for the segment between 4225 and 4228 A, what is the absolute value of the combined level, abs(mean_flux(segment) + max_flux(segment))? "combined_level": 2.45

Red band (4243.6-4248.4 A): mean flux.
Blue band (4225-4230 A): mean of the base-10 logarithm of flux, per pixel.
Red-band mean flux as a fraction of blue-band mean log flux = 17.2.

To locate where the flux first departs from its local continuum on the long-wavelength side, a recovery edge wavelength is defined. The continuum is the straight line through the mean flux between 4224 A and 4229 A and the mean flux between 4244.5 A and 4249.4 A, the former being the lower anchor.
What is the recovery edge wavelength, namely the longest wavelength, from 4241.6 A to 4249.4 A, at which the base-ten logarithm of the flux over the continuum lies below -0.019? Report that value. 4247.95 A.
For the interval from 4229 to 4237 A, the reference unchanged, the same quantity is 4229.40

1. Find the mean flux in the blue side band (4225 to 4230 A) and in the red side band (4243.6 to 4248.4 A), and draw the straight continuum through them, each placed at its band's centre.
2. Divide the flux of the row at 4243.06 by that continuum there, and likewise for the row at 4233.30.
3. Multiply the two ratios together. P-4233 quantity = 1.22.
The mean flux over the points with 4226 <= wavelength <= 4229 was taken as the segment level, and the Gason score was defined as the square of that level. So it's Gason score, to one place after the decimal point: 1.4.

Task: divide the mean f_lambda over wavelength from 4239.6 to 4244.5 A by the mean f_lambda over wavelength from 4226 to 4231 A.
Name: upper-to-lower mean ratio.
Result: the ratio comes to 0.89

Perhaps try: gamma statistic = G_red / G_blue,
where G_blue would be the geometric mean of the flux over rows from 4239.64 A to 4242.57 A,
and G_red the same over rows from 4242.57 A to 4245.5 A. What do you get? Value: 0.82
